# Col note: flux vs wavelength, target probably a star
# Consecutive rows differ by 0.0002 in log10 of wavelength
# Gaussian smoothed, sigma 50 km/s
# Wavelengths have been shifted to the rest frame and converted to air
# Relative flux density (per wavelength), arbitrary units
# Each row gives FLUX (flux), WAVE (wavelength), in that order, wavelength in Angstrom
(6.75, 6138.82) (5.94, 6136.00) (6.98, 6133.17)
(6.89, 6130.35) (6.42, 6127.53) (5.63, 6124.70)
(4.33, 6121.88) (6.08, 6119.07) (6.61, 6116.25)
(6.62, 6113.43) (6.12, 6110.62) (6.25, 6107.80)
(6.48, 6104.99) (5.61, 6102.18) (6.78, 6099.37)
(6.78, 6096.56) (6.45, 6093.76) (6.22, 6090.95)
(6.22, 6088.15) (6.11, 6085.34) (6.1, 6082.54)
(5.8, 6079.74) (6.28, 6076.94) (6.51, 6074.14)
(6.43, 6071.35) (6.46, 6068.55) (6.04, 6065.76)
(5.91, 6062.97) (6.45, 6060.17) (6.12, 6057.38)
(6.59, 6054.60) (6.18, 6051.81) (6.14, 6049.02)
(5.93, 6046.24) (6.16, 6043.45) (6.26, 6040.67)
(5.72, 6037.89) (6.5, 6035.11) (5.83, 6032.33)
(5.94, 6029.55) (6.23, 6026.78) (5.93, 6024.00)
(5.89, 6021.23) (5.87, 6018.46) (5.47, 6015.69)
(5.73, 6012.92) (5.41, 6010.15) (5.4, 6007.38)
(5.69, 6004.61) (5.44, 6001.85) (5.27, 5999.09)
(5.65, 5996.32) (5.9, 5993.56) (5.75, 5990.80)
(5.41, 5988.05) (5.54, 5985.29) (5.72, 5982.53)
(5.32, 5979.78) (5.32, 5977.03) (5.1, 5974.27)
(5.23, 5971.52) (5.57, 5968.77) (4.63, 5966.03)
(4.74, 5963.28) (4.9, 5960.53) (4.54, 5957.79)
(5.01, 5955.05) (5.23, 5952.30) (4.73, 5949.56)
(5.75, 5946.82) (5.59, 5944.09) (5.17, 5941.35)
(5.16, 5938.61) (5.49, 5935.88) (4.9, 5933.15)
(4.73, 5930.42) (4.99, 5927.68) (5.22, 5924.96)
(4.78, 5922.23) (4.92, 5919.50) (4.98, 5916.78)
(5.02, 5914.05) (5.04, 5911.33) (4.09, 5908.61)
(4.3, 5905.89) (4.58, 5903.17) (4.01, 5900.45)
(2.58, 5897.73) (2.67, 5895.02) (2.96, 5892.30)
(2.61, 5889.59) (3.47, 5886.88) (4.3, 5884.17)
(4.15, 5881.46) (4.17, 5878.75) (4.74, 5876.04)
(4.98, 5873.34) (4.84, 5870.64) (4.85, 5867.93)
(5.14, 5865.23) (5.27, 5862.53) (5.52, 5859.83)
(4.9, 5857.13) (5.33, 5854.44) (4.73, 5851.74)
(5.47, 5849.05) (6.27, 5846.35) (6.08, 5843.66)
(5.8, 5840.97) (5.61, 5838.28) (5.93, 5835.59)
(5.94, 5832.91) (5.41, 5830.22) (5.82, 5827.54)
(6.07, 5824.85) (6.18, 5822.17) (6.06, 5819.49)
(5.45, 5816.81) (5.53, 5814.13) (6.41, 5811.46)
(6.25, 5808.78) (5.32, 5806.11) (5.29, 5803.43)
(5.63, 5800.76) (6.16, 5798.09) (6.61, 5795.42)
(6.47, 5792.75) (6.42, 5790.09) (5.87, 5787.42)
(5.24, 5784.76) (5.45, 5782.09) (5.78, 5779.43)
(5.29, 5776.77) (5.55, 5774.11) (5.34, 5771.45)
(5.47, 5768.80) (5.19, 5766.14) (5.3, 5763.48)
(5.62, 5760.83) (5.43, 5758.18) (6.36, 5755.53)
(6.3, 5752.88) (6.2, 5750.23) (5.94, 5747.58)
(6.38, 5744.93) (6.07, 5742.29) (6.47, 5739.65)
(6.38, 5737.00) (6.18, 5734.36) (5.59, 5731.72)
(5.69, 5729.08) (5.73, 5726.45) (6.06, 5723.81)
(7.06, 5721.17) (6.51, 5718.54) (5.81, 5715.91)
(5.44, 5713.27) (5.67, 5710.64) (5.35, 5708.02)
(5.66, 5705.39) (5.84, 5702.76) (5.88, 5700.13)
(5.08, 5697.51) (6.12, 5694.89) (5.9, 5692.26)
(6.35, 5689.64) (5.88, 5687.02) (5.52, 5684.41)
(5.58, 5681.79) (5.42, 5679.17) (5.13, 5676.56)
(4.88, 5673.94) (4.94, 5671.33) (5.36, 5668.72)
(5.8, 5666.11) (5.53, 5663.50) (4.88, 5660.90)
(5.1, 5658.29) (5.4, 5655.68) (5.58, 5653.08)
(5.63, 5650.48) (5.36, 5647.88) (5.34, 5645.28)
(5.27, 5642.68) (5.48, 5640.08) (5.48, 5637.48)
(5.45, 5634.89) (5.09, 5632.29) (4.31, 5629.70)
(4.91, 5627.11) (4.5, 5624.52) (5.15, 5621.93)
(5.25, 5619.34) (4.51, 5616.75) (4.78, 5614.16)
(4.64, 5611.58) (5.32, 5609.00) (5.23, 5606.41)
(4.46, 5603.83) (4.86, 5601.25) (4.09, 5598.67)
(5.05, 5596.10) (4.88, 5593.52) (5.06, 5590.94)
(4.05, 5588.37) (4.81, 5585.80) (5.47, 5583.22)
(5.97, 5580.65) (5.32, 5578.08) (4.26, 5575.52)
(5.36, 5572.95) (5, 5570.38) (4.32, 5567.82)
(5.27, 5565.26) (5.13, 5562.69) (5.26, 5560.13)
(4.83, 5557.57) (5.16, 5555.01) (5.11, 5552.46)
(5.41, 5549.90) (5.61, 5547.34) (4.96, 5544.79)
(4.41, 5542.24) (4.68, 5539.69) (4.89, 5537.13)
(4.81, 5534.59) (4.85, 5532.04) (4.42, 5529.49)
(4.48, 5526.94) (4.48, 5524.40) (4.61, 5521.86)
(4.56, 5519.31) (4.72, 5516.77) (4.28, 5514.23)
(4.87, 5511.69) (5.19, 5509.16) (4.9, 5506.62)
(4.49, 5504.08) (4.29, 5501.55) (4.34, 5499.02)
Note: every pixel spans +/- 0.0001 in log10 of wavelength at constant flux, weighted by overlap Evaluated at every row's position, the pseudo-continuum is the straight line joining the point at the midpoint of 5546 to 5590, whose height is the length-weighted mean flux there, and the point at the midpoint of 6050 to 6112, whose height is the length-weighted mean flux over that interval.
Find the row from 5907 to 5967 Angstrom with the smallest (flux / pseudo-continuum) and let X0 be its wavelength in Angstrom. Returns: 5908.61 Angstrom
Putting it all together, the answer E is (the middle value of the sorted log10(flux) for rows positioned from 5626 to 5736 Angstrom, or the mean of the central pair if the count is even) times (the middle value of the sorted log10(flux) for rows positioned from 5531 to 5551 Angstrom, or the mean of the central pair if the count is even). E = 0.51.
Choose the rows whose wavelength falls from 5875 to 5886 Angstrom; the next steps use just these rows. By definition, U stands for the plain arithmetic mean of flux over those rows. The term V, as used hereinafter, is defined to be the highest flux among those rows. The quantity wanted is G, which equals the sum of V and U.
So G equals 9.1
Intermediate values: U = 4.3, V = 4.74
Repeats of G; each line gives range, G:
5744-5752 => 12.6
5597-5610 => 10.1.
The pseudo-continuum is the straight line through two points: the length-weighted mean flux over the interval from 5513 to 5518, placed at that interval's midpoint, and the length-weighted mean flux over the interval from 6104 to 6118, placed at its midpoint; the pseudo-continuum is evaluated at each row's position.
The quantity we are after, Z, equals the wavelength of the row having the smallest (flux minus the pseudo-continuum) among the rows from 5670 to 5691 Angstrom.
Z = 5673.94 Angstrom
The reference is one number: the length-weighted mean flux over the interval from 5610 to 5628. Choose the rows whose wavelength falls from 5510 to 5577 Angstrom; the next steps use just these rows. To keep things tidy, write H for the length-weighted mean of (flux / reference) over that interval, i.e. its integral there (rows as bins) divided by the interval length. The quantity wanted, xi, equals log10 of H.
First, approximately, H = 1.00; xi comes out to 0.001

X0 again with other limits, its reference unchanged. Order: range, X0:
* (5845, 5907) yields 5897.73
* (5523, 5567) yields 5542.24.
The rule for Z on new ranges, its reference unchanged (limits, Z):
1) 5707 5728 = 5708.02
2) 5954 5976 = 5957.79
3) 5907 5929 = 5908.61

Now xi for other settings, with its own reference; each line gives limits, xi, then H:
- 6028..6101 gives 0.111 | 1.29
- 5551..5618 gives 0.009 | 1.02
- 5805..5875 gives 0.063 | 1.16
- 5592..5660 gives 0.019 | 1.04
